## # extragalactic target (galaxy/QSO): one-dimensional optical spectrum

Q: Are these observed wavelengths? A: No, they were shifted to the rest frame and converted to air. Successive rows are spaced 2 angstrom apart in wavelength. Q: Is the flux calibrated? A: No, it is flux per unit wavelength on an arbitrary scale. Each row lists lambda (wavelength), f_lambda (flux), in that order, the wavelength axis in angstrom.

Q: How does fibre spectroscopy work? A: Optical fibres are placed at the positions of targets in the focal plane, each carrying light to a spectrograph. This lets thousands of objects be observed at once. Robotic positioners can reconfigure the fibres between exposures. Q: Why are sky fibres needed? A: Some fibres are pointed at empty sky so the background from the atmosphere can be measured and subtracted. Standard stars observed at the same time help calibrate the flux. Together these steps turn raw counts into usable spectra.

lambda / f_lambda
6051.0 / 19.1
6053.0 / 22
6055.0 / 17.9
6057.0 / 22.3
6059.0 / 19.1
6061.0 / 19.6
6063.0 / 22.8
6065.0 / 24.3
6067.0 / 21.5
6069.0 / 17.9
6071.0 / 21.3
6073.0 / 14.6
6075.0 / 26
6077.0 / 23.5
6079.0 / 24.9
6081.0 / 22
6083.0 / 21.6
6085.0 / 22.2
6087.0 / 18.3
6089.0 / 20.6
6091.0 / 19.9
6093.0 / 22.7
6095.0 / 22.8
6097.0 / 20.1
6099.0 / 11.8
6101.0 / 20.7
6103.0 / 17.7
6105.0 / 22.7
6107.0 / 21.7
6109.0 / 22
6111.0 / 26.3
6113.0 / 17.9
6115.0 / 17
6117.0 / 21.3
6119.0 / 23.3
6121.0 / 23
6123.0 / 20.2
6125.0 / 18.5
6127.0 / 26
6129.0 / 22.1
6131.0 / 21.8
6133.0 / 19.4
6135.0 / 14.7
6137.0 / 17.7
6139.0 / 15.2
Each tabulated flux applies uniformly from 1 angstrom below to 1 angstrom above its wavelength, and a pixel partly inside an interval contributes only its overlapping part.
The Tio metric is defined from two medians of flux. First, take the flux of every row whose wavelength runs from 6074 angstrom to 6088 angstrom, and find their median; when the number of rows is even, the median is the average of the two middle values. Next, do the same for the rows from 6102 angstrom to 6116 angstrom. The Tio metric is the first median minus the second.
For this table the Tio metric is 0.5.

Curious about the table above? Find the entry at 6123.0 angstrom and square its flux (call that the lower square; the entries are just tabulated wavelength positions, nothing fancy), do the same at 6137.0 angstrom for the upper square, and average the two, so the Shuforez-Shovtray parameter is 361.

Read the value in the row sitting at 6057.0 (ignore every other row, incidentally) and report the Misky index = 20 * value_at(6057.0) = 446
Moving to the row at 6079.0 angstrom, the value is 498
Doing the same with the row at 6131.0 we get 436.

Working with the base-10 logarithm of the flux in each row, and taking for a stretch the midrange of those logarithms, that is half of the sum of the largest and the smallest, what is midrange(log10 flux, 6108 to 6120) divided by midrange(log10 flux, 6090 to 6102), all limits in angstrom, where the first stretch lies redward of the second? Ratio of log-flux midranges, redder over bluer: 1.09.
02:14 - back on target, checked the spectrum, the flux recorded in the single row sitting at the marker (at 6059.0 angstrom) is 19.1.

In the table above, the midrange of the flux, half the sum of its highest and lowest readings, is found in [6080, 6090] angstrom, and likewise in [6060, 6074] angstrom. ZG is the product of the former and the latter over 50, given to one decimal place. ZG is 7.9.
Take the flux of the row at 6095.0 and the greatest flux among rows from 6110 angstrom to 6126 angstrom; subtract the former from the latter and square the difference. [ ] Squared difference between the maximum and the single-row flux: 12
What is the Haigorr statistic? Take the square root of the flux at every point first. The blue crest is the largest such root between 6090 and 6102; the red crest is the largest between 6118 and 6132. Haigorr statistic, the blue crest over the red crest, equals 0.936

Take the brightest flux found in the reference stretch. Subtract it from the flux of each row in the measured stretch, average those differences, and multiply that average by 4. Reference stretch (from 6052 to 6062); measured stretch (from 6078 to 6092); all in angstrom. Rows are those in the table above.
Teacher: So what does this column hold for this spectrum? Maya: -3.8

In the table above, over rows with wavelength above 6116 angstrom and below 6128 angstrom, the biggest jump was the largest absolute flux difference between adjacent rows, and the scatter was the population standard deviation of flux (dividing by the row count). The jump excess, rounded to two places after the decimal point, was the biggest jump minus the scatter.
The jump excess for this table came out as 5.10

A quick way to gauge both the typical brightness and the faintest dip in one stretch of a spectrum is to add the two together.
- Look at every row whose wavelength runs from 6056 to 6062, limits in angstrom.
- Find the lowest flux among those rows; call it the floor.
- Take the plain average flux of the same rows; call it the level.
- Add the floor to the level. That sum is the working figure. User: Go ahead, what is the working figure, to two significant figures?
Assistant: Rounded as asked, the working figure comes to 39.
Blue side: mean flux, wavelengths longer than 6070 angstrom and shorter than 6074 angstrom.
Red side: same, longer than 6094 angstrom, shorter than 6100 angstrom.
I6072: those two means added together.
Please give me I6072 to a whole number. 36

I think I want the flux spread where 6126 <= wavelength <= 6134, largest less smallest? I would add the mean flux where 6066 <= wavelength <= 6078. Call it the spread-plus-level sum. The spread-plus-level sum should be 27.4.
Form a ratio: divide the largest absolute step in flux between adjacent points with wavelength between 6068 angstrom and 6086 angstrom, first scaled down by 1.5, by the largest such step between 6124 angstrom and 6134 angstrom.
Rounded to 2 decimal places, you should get 1.01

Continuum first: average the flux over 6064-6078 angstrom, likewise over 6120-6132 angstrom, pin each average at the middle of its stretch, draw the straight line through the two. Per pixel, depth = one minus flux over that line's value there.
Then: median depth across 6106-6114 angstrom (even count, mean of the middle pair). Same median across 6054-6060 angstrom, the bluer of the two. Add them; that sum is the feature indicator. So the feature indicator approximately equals 0.092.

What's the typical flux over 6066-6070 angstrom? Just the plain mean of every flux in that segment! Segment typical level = 19.7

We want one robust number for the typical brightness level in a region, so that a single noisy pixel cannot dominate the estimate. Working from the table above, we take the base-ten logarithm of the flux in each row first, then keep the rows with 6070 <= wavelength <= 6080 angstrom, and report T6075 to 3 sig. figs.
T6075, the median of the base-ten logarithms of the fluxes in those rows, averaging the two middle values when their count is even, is 1.37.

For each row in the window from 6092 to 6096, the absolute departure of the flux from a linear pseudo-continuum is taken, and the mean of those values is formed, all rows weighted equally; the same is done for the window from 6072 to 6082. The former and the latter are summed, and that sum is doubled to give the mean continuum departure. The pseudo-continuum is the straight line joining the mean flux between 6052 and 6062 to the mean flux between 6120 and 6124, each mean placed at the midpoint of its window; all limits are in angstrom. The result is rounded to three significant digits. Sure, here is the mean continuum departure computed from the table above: 11.4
